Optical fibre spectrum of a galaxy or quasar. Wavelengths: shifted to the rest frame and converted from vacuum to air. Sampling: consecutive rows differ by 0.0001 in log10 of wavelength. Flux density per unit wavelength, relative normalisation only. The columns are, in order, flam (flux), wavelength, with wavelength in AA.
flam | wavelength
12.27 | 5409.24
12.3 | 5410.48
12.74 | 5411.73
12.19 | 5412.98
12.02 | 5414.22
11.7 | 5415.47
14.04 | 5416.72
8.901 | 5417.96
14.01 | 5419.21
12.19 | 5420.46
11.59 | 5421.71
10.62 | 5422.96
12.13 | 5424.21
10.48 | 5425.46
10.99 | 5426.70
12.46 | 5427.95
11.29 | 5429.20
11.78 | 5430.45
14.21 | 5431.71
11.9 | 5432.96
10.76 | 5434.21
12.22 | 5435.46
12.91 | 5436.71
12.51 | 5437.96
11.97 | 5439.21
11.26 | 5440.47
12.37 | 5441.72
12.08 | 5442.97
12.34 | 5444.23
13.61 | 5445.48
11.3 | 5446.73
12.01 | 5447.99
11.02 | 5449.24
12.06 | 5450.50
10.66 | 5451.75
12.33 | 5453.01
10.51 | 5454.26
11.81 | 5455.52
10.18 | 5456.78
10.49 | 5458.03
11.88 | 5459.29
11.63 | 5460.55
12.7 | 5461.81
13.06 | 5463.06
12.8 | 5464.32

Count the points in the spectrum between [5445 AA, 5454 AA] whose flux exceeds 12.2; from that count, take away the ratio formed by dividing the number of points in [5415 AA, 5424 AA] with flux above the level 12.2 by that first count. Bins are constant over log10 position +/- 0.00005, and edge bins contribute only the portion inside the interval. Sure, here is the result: 1.0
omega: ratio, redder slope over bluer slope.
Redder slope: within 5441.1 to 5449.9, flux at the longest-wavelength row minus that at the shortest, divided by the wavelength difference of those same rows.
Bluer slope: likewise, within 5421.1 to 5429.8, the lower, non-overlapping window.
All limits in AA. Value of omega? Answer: 4.5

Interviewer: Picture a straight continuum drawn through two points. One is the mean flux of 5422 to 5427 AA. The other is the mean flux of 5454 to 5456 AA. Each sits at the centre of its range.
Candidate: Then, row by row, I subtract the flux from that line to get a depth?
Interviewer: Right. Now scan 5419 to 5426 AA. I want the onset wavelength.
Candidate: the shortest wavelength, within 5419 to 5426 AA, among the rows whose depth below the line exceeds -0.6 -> 5421.71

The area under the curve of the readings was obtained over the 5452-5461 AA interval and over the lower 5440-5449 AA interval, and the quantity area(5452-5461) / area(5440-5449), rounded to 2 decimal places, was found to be 0.93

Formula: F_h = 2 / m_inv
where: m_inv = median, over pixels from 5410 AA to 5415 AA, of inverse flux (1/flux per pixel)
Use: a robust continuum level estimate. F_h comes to 24.5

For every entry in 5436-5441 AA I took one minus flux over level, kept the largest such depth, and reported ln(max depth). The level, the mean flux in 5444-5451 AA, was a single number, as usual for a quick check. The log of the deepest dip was -2.7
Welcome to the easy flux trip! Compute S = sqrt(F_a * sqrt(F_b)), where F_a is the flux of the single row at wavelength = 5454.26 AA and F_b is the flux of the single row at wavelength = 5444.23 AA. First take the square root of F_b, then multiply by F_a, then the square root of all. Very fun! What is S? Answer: 6.1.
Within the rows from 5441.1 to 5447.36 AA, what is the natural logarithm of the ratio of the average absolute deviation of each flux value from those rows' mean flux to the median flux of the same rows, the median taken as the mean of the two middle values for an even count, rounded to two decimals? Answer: -3.17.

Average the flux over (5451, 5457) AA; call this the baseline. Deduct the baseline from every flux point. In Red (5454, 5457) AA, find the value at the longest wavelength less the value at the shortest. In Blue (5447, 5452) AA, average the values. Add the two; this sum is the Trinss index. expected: 0.0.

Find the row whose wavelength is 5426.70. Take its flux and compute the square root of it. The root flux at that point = 3.32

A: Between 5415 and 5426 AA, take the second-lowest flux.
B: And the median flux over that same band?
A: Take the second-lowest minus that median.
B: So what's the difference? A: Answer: -1.2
